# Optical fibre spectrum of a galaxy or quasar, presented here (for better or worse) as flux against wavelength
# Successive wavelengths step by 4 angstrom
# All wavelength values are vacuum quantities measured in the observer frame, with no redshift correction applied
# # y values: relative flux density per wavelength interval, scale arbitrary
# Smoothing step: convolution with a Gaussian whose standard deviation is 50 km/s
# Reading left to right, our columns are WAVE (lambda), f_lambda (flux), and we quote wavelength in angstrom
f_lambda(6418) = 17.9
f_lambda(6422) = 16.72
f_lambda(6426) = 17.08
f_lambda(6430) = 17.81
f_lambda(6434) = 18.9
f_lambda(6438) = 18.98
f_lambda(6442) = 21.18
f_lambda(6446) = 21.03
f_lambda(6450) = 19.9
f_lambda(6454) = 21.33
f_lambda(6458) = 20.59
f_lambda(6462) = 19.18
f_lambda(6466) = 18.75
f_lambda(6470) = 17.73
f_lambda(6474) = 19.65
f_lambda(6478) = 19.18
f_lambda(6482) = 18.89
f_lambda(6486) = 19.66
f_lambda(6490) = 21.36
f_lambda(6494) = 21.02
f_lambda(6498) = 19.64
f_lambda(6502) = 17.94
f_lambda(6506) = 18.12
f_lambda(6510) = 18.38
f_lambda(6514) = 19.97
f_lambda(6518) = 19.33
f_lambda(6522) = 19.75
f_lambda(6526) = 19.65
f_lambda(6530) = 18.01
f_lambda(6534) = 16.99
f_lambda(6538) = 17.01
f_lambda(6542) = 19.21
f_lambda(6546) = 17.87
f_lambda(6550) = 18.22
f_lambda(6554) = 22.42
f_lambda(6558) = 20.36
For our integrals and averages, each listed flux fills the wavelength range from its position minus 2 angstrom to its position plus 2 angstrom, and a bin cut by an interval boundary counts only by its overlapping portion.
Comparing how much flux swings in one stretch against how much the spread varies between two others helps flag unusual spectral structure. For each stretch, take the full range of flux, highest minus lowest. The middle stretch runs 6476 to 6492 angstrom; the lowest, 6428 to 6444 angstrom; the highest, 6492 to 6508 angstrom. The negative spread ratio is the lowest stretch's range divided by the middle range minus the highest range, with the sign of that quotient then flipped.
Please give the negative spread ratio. 5.5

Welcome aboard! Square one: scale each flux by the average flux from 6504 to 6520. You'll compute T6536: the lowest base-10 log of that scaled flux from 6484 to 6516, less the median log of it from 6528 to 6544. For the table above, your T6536 0.011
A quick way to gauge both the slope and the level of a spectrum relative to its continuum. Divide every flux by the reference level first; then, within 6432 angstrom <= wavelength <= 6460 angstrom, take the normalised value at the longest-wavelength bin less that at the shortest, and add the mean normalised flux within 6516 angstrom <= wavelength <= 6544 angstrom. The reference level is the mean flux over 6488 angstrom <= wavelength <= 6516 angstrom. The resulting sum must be 1.04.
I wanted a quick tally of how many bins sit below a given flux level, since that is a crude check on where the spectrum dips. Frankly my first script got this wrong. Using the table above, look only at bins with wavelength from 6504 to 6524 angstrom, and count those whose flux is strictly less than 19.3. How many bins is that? 2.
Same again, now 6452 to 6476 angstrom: 3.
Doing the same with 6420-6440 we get 5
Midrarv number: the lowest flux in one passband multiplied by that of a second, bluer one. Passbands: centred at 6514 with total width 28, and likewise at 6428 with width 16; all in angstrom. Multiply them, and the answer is 300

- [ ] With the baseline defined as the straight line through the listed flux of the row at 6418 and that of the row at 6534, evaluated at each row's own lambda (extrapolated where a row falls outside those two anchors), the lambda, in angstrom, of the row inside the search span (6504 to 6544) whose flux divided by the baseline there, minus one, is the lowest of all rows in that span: 6534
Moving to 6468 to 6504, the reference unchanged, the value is 6470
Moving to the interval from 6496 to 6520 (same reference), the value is 6502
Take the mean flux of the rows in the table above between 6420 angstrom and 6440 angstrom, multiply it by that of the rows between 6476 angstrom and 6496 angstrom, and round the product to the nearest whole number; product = 358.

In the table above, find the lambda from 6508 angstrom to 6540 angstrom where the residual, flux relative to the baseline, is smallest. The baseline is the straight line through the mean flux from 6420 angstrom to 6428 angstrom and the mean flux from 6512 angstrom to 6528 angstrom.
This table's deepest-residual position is 6538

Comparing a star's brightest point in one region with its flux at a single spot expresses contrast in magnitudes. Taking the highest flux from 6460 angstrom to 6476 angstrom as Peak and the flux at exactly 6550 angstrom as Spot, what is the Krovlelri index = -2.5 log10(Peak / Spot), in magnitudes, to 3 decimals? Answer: -0.082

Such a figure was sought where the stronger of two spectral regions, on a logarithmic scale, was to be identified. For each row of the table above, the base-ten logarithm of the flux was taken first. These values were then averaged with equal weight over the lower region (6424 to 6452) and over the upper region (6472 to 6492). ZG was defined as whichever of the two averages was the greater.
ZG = 1.30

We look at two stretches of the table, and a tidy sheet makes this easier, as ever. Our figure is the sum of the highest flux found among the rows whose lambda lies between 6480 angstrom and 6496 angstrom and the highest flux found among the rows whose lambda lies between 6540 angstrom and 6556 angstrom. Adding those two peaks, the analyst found 43.8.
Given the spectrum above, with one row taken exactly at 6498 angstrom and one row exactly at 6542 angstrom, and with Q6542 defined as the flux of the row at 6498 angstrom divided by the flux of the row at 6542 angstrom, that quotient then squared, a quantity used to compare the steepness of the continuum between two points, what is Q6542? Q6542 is 1.05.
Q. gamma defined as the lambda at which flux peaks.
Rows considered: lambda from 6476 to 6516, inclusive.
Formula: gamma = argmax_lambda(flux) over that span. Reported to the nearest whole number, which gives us 6490 angstrom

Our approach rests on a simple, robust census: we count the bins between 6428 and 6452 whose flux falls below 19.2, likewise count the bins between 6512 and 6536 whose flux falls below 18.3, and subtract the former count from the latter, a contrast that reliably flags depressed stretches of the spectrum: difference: -1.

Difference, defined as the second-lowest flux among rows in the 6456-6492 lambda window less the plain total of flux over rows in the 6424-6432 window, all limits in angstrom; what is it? -16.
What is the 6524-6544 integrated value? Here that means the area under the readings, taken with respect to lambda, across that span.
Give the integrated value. 363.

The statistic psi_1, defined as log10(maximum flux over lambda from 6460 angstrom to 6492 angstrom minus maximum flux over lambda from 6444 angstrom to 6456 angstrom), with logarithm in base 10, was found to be -1.5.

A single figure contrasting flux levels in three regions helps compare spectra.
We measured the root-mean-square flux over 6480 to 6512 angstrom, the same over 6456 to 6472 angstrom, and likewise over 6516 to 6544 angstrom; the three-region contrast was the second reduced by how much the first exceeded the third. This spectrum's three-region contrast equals 18.3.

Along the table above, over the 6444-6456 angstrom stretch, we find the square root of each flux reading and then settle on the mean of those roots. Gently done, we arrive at 4.56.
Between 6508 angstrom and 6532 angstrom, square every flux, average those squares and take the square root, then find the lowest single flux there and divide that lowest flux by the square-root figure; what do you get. 0.938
